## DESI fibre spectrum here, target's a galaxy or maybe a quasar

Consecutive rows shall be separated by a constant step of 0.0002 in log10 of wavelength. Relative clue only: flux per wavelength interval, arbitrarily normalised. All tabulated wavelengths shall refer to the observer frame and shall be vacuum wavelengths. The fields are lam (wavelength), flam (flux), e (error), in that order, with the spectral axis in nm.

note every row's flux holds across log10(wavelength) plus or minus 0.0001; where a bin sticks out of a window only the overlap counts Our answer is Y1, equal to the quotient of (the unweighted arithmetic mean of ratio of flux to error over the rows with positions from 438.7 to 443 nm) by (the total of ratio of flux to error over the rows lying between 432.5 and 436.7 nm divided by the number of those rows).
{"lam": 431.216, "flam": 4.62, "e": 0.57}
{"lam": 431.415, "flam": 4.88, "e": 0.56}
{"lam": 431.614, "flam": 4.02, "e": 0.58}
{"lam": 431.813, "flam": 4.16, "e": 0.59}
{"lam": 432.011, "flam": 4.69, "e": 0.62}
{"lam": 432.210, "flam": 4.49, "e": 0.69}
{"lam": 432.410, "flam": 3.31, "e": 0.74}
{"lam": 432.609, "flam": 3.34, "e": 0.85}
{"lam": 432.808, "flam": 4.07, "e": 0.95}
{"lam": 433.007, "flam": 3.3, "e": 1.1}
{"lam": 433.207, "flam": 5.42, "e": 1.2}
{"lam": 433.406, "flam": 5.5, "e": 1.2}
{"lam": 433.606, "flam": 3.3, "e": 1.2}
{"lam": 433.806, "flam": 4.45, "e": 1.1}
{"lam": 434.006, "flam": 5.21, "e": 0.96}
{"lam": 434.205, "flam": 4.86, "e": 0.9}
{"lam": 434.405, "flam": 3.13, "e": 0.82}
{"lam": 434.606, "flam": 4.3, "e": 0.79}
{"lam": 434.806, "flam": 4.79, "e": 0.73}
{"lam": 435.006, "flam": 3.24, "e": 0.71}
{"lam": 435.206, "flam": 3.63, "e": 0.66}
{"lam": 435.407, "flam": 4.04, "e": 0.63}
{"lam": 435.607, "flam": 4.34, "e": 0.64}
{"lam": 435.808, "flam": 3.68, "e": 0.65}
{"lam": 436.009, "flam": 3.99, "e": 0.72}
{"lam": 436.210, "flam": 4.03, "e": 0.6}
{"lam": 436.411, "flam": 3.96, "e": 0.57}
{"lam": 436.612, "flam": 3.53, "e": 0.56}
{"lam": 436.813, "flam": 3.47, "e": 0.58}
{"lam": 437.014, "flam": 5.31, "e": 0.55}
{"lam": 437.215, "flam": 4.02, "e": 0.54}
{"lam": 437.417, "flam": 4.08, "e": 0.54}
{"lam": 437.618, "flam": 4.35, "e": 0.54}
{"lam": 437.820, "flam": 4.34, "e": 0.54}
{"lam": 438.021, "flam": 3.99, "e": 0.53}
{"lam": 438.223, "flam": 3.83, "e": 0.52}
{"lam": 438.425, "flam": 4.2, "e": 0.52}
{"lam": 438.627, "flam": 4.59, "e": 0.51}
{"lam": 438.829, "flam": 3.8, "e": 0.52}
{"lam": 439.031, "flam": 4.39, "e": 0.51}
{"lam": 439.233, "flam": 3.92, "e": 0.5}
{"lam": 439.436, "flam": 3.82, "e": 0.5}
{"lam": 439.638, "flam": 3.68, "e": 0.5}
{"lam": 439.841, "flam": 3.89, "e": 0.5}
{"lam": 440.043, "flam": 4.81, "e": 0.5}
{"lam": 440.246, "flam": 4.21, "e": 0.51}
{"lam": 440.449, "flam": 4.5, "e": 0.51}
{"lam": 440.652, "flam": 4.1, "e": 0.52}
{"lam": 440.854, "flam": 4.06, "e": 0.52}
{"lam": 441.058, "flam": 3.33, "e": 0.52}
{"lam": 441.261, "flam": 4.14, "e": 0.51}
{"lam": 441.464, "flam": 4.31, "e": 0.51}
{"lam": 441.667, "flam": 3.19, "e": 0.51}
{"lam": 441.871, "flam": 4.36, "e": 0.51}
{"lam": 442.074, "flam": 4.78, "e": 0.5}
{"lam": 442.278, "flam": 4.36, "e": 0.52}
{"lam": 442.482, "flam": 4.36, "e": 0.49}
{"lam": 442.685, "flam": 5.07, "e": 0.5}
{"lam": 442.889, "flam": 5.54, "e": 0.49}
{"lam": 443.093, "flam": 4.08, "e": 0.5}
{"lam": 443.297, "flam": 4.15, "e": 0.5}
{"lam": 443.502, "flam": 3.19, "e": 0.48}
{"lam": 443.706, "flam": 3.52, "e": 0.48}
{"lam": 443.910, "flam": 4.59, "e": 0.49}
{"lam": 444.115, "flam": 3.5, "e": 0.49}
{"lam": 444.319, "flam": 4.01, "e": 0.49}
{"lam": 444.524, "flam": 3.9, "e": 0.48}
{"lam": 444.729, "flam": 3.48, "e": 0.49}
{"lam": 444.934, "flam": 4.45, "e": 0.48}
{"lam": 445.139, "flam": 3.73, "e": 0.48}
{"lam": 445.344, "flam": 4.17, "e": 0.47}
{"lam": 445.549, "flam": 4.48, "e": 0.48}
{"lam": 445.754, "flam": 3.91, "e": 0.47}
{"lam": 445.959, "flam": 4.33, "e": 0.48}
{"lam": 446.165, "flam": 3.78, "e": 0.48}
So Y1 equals 1.62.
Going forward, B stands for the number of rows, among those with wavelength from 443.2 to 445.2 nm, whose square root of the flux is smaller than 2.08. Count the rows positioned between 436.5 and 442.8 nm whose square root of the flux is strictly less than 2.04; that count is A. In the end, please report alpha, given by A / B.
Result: 2.0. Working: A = 16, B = 8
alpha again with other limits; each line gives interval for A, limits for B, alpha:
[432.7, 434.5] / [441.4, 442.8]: 2.0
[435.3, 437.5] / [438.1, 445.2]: 0.4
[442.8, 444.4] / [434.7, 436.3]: 1.0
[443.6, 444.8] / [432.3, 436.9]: 0.3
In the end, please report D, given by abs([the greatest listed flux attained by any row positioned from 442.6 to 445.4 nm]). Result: 5.5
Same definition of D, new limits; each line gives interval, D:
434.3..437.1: 5.3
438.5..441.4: 4.8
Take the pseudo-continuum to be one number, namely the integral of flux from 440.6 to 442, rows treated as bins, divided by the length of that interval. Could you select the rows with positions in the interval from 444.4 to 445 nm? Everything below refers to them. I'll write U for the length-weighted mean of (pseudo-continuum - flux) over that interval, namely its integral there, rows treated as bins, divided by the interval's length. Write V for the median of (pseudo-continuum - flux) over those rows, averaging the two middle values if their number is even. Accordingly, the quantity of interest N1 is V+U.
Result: 0.1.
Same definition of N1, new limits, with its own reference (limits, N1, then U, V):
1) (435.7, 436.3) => 0.0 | 0.04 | 0.0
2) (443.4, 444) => 0.6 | 0.19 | 0.4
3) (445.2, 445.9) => -0.5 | -0.23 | -0.2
